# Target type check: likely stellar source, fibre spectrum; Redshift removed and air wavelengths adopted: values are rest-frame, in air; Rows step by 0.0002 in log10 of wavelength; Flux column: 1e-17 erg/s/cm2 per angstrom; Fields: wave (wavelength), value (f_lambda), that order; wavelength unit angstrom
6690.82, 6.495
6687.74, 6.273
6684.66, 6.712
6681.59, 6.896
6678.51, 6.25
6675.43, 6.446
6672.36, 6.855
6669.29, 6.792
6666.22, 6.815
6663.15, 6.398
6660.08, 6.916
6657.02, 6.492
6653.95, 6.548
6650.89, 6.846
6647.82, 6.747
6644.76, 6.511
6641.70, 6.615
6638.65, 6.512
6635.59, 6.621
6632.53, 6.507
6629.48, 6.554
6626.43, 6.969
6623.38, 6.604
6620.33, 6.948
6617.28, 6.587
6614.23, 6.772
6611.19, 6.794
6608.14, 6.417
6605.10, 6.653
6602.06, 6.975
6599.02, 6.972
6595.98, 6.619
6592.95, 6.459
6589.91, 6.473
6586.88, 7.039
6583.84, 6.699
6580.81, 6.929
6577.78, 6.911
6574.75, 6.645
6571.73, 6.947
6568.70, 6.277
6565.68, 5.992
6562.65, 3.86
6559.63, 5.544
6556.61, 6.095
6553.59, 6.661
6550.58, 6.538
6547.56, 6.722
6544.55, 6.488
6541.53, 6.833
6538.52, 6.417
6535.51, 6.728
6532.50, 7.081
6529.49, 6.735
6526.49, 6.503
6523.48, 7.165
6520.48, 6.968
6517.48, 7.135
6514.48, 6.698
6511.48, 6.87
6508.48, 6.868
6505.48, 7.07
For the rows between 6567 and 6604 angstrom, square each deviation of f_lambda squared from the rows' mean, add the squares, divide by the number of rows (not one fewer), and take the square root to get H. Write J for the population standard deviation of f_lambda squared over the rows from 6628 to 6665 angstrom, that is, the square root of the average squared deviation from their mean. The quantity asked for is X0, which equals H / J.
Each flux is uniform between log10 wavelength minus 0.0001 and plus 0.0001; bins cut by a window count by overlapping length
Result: 1.6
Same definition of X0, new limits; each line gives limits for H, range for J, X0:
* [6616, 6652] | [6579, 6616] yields 0.8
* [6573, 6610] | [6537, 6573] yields 0.3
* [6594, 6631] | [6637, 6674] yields 1.1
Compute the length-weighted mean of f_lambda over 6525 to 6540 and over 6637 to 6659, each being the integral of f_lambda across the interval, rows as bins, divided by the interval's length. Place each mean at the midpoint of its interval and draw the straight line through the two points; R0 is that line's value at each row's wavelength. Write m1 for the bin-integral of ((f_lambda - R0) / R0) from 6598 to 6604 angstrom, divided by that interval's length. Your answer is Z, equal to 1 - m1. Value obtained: 0.95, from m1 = 0.05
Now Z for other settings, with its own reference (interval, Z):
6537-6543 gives 1.01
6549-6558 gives 1.04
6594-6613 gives 0.99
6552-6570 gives 1.14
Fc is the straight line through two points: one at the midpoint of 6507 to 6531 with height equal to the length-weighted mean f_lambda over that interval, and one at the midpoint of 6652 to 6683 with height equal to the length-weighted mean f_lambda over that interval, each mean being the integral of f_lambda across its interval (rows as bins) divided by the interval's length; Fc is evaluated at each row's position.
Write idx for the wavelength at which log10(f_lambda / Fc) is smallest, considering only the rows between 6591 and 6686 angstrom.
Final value 6678.51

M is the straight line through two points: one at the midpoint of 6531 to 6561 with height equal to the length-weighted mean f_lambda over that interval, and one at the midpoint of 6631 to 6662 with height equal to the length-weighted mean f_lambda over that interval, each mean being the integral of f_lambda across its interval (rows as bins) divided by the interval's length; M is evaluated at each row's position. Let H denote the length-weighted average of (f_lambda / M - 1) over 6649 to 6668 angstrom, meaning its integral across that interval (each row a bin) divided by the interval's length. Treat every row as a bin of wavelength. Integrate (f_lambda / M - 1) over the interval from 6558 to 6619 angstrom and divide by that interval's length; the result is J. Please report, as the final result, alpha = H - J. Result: 0.02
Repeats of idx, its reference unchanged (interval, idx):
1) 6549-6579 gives 6562.65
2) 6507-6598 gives 6562.65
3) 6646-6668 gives 6663.15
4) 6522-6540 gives 6538.52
